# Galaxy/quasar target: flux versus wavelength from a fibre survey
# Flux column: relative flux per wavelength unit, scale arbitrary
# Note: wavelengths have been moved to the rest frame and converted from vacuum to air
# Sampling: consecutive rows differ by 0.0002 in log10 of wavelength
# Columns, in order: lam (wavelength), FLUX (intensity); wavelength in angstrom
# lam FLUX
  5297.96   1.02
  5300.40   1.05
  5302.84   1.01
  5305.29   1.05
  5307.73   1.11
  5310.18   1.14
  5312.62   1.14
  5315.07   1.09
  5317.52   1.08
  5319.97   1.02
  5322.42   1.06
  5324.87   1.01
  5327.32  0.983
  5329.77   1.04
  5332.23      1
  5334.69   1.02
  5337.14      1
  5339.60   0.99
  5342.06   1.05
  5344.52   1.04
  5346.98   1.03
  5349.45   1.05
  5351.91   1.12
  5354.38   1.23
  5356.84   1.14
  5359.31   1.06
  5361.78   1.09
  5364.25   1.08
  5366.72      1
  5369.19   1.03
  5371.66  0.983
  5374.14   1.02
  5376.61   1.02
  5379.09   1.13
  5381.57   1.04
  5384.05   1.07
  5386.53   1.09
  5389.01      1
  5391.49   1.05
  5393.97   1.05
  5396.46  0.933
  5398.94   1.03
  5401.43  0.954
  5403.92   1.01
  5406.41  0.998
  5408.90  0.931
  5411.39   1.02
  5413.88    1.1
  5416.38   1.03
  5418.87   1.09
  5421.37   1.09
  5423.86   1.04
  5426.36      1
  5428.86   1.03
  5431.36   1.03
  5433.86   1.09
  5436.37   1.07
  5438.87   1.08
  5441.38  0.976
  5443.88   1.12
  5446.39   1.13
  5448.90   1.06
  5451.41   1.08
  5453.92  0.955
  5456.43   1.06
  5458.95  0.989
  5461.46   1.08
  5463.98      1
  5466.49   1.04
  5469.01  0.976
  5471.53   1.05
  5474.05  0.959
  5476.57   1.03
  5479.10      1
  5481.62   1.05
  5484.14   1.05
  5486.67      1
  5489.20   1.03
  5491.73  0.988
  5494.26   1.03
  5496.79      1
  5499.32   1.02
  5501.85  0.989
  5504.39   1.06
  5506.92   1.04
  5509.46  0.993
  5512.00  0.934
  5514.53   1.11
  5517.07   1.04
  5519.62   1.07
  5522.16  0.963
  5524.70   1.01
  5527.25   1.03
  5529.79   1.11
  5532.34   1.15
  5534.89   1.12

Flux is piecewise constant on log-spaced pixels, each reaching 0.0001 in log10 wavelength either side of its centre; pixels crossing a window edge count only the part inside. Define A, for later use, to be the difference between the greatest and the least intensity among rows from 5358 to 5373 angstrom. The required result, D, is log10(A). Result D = -0.97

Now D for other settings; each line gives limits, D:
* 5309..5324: -0.92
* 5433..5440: -1.70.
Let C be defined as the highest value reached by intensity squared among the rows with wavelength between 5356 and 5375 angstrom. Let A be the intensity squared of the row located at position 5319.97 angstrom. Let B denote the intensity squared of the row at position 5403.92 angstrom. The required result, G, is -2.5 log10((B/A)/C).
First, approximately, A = 1.04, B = 1.02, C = 1.30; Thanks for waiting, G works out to 0.31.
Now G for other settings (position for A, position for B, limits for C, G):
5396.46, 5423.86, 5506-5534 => 0.07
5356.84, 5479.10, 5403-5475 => 0.55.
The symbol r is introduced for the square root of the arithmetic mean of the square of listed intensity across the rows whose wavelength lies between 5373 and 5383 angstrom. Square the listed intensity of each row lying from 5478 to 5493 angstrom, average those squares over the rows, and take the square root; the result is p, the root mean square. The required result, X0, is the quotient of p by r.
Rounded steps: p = 1.02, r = 1.05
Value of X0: 0.97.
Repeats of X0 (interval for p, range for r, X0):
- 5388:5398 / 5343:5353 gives 0.95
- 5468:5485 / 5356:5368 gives 0.95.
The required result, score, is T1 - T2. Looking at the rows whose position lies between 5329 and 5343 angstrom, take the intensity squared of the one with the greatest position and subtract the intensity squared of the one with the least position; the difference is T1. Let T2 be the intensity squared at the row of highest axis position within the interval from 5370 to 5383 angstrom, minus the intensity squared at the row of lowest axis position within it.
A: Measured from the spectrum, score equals -0.09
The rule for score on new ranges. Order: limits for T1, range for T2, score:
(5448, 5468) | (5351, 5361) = 0.09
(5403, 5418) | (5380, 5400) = 0.06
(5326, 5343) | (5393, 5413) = 0.20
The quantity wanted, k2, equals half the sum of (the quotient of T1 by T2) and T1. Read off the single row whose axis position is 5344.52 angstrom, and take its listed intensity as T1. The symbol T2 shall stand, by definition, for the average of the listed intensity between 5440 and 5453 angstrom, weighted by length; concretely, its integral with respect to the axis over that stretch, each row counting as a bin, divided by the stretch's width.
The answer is 1.01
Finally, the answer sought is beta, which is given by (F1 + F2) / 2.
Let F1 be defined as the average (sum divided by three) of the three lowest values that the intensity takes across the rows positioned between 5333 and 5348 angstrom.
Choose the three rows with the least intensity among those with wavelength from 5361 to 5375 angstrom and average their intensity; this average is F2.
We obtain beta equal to 1.00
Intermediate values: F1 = 1.00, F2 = 1.00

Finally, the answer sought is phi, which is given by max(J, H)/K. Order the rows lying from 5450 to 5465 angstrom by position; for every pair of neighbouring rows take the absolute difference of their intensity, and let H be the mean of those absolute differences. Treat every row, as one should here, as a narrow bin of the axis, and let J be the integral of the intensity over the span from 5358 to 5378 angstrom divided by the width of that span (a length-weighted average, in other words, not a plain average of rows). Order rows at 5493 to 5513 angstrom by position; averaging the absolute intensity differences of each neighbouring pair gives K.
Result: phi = 26.1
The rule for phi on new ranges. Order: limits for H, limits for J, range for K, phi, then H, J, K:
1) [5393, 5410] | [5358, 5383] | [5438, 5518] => 16.8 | 0.071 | 1.05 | 0.062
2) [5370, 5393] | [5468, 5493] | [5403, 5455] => 19.1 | 0.053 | 1.01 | 0.053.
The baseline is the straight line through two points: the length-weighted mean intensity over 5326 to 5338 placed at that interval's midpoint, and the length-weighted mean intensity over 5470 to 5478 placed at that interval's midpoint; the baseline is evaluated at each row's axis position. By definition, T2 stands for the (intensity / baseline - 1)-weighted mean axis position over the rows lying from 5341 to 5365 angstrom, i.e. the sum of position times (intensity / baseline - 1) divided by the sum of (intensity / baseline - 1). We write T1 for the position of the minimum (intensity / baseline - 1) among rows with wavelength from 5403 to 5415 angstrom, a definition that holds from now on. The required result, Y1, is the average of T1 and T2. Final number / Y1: 5381.9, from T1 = 5408.90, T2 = 5354.9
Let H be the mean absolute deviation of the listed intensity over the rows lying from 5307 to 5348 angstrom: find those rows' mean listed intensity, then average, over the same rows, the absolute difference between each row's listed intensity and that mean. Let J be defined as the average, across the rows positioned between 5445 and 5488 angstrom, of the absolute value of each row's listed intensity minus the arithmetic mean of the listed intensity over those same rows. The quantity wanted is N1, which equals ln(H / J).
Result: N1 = 0.03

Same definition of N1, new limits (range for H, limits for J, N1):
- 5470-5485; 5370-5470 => -0.36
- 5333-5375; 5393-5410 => 0.13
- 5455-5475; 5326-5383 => -0.13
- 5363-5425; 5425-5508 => 0.10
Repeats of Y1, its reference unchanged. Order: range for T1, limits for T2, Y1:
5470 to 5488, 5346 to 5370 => 5415.2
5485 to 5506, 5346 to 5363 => 5423.5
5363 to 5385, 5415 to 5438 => 5399.1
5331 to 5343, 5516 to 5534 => 5434.2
